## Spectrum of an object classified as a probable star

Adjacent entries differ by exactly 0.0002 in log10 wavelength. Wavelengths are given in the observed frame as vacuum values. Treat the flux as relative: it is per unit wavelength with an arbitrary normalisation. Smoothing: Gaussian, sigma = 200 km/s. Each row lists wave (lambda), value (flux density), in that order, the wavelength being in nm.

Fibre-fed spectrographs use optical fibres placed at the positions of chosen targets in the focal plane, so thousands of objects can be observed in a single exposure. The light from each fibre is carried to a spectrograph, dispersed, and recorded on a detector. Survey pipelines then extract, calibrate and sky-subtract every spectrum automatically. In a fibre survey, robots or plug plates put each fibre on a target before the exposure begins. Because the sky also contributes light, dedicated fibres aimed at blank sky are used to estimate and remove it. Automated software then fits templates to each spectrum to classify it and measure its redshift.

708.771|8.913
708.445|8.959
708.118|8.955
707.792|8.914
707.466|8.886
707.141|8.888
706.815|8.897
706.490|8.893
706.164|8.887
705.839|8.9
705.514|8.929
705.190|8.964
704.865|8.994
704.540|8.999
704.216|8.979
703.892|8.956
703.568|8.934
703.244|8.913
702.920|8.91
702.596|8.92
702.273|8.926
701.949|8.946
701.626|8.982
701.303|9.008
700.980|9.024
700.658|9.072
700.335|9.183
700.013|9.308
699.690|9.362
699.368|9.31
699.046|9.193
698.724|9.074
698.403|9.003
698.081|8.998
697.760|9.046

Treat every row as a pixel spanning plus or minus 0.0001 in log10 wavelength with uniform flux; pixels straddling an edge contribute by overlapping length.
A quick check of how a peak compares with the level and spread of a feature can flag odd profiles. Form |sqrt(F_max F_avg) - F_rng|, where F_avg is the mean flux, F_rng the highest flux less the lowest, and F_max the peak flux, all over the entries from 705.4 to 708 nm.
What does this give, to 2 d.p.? 8.87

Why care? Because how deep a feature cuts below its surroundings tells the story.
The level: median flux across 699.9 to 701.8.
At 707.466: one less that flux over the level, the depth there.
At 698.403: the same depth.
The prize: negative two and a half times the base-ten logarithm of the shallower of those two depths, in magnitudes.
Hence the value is 5.8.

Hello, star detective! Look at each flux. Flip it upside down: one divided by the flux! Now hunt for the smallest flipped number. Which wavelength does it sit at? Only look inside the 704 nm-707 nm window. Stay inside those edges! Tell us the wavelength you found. 704.540 nm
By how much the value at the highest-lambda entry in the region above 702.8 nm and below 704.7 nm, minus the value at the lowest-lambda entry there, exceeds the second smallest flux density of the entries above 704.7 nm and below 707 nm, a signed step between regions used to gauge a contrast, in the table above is -8.80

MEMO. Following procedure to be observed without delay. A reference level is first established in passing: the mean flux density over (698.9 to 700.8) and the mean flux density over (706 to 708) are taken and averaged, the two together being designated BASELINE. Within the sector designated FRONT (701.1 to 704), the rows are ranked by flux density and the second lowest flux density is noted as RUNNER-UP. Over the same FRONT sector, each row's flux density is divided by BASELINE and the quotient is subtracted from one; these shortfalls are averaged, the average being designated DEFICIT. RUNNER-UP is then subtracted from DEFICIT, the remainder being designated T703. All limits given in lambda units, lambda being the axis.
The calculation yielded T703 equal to -8.90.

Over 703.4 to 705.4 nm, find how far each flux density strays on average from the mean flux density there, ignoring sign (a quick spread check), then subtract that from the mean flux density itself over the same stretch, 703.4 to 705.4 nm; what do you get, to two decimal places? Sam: 8.95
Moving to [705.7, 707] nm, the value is 8.89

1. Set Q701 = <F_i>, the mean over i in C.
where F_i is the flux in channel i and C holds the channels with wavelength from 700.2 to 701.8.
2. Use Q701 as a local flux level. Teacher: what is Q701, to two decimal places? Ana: 9.05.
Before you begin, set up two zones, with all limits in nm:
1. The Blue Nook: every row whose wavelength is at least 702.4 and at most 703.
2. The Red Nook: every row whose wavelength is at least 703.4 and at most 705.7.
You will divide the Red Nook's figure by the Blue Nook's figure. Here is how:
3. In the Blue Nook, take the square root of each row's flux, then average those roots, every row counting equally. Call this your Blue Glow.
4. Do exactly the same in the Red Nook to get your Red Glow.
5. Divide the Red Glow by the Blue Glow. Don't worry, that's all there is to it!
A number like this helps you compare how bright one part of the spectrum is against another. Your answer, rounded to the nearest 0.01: 1.00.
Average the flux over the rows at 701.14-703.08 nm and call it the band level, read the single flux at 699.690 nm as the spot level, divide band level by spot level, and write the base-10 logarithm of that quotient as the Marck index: -0.020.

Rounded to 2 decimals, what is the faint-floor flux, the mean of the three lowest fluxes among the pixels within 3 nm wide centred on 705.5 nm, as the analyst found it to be 8.89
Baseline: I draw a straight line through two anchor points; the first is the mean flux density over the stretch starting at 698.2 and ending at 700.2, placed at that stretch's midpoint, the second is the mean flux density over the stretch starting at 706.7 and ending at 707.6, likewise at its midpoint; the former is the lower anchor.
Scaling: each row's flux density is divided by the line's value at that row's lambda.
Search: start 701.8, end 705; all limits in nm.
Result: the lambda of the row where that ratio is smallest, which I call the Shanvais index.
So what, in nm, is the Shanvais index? 702.273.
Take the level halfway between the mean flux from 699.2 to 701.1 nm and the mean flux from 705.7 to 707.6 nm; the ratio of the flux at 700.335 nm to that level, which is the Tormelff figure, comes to 1.01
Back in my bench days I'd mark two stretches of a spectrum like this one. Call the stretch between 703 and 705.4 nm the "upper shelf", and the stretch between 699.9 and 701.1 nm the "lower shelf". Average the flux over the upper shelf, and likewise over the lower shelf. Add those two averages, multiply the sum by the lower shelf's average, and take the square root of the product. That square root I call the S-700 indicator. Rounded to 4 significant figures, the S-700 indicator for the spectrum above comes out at 12.87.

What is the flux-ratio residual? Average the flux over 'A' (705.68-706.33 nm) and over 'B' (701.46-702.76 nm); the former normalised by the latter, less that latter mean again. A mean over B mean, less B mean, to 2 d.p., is -7.95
